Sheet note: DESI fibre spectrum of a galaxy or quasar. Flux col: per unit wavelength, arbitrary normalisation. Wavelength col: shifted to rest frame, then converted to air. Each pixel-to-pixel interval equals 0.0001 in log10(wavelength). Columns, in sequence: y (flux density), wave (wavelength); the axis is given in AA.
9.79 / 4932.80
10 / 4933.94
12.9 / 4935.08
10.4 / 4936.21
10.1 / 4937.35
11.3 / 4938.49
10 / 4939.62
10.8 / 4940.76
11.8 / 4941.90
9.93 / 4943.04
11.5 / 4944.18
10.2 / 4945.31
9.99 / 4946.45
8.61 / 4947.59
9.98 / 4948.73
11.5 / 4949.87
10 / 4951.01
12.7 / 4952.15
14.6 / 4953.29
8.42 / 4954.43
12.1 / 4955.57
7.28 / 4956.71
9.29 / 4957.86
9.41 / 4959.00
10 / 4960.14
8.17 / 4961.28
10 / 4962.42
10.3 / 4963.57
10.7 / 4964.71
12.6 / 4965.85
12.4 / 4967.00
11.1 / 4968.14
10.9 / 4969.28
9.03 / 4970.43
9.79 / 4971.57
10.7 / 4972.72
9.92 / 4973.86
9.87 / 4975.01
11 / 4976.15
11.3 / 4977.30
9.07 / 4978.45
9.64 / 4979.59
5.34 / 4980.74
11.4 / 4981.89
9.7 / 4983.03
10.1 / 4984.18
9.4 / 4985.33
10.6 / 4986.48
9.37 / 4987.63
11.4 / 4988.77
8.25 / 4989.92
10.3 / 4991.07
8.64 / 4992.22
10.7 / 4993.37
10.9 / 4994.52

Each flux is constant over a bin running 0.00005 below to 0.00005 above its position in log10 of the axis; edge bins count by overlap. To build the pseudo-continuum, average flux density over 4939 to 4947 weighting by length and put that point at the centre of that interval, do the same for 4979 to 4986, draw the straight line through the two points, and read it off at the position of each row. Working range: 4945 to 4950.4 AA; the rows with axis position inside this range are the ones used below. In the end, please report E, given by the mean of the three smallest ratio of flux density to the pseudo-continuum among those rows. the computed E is 0.91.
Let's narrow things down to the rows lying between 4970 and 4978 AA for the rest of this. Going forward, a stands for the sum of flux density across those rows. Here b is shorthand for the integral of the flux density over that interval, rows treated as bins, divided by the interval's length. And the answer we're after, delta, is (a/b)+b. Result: 17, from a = 72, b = 10.2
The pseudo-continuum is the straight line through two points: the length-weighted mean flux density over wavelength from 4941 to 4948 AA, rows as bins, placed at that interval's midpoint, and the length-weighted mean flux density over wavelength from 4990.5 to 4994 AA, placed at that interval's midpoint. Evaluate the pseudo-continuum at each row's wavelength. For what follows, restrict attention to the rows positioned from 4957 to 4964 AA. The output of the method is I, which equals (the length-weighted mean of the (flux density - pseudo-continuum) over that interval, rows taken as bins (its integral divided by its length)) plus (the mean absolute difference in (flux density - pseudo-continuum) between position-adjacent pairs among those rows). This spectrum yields 0.1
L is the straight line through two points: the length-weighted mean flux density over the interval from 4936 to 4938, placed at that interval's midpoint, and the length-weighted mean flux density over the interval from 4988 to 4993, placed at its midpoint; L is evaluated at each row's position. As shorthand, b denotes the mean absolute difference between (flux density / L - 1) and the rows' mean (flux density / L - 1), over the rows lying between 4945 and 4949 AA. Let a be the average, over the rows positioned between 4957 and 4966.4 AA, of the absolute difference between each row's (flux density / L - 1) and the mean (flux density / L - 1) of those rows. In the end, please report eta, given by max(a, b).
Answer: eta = 0.088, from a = 0.088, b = 0.053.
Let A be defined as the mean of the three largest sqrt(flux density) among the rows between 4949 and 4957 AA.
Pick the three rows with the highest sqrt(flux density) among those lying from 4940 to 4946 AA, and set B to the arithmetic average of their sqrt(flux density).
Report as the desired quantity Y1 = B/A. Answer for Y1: 0.93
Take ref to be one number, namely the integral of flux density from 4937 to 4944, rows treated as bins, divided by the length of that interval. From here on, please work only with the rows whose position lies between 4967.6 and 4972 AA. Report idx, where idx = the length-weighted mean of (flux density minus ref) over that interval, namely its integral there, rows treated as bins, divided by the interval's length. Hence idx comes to -0.5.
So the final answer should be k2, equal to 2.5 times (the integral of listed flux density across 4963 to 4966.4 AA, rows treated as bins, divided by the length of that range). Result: 28.0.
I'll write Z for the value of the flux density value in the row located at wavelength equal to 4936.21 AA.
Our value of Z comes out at 10.4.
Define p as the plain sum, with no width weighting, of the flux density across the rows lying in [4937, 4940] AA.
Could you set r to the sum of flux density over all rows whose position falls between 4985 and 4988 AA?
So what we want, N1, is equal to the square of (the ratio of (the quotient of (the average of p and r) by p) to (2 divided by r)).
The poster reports 202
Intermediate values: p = 31.4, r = 29.4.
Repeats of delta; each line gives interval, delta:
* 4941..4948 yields 16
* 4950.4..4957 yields 17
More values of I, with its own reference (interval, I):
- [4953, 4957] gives 5.2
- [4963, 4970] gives 1.9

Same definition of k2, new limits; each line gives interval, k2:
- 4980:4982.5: 21.2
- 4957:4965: 23.9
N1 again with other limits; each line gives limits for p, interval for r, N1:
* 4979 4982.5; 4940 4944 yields 330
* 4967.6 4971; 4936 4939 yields 259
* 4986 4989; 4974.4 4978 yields 265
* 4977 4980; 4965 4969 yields 395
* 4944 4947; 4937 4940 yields 244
